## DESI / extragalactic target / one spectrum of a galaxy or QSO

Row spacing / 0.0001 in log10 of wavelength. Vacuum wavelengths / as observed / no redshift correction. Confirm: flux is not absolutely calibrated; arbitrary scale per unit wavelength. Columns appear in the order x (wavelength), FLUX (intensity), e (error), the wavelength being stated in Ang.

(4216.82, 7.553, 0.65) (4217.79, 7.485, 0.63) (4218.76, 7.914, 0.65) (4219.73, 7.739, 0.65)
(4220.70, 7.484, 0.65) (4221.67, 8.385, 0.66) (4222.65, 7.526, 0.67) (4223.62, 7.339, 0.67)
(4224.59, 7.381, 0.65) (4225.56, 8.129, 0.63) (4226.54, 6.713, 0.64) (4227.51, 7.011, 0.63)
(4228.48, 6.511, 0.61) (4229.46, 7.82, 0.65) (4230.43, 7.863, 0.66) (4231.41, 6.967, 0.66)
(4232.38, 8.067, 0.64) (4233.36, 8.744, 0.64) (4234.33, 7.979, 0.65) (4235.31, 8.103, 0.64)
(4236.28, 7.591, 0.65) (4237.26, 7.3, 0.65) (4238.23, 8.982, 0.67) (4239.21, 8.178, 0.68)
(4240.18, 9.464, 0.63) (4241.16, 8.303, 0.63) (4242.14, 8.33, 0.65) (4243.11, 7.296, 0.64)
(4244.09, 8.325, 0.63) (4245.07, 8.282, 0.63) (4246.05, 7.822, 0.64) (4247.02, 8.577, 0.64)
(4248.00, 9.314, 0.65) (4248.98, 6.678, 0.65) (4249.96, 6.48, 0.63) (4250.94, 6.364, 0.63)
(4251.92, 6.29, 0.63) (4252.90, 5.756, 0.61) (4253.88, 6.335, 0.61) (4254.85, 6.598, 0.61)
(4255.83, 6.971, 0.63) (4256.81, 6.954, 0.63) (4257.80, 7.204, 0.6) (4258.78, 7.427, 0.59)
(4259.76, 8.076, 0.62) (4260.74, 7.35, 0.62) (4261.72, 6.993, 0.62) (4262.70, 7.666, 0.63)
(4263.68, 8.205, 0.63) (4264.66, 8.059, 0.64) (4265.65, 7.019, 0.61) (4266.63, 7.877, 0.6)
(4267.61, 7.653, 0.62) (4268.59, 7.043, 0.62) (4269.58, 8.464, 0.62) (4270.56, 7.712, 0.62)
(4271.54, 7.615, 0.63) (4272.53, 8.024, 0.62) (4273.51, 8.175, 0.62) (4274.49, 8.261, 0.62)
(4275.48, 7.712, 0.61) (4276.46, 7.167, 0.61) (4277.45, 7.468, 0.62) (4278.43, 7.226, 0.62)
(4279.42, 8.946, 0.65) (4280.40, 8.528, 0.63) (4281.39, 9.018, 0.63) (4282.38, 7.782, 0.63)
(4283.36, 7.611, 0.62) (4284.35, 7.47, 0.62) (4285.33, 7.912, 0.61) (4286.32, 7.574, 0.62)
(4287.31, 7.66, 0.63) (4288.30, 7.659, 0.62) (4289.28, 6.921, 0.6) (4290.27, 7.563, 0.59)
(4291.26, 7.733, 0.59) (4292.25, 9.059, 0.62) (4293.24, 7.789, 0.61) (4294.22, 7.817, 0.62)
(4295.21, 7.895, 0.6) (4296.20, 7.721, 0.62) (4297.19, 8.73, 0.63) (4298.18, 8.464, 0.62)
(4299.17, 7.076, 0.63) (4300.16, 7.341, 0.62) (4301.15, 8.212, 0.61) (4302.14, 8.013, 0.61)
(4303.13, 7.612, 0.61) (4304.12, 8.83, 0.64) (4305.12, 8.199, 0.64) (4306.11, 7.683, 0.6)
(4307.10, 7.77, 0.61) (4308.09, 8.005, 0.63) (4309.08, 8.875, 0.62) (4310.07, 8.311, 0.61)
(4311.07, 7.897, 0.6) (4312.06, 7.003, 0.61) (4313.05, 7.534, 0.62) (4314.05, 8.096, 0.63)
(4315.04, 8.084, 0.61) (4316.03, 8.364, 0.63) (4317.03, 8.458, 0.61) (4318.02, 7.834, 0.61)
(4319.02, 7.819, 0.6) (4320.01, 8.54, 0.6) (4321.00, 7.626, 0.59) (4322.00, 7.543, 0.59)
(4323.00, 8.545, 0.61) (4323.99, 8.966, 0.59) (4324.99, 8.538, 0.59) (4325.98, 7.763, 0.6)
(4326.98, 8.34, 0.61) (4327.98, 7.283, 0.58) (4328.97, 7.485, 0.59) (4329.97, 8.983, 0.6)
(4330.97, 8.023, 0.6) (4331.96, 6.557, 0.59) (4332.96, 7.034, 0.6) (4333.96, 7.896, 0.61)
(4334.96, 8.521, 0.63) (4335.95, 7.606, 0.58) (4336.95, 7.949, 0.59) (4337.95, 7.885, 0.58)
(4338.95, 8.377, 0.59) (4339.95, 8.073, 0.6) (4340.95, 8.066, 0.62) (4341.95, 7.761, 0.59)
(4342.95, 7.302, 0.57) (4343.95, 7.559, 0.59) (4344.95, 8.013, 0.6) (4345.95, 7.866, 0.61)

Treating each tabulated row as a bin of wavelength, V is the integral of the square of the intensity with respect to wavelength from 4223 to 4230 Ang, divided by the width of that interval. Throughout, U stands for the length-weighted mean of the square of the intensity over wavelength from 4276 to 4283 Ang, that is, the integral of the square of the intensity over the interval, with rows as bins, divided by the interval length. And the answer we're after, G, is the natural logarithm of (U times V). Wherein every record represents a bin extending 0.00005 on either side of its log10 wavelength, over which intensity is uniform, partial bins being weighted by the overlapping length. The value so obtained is 8.15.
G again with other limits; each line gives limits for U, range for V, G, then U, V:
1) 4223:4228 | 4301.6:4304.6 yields 8.19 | 54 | 66.7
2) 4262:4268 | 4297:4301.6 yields 8.23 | 60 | 63.0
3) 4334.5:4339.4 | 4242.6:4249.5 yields 8.35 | 65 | 65.3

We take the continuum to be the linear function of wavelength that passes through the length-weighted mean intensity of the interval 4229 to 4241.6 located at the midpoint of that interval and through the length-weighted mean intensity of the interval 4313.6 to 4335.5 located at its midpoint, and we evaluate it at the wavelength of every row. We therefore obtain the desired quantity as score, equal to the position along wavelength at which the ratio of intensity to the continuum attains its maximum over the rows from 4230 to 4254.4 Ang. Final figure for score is 4240.18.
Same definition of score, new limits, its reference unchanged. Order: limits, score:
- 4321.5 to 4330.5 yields 4329.97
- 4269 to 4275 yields 4269.58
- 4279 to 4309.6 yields 4292.25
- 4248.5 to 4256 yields 4255.83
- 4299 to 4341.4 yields 4329.97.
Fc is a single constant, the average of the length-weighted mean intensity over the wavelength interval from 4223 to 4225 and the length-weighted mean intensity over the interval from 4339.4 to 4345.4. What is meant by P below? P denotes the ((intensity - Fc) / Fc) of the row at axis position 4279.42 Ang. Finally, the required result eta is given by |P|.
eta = 0.18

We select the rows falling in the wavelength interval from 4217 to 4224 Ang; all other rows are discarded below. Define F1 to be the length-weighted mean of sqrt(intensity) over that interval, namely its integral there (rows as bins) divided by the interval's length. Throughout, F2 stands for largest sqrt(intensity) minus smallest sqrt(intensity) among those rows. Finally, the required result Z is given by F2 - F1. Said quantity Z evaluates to -2.588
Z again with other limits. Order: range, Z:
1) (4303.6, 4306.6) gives -2.662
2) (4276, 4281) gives -2.491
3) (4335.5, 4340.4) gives -2.686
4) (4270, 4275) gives -2.709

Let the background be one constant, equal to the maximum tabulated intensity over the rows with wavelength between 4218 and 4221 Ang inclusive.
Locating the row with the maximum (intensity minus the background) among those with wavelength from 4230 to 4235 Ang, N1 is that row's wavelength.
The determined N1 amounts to 4233.36 Ang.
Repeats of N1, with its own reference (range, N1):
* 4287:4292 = 4291.26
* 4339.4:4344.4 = 4339.95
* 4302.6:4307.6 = 4304.12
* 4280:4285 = 4281.39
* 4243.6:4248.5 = 4248.00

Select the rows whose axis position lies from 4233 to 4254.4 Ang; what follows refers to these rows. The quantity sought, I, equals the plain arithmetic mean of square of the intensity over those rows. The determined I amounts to 61.1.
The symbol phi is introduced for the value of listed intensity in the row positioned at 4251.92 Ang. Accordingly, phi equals 6.29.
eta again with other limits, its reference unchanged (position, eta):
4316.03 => 0.10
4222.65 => 0.01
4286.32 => 0.00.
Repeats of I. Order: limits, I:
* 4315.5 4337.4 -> 64.1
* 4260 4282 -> 61.6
